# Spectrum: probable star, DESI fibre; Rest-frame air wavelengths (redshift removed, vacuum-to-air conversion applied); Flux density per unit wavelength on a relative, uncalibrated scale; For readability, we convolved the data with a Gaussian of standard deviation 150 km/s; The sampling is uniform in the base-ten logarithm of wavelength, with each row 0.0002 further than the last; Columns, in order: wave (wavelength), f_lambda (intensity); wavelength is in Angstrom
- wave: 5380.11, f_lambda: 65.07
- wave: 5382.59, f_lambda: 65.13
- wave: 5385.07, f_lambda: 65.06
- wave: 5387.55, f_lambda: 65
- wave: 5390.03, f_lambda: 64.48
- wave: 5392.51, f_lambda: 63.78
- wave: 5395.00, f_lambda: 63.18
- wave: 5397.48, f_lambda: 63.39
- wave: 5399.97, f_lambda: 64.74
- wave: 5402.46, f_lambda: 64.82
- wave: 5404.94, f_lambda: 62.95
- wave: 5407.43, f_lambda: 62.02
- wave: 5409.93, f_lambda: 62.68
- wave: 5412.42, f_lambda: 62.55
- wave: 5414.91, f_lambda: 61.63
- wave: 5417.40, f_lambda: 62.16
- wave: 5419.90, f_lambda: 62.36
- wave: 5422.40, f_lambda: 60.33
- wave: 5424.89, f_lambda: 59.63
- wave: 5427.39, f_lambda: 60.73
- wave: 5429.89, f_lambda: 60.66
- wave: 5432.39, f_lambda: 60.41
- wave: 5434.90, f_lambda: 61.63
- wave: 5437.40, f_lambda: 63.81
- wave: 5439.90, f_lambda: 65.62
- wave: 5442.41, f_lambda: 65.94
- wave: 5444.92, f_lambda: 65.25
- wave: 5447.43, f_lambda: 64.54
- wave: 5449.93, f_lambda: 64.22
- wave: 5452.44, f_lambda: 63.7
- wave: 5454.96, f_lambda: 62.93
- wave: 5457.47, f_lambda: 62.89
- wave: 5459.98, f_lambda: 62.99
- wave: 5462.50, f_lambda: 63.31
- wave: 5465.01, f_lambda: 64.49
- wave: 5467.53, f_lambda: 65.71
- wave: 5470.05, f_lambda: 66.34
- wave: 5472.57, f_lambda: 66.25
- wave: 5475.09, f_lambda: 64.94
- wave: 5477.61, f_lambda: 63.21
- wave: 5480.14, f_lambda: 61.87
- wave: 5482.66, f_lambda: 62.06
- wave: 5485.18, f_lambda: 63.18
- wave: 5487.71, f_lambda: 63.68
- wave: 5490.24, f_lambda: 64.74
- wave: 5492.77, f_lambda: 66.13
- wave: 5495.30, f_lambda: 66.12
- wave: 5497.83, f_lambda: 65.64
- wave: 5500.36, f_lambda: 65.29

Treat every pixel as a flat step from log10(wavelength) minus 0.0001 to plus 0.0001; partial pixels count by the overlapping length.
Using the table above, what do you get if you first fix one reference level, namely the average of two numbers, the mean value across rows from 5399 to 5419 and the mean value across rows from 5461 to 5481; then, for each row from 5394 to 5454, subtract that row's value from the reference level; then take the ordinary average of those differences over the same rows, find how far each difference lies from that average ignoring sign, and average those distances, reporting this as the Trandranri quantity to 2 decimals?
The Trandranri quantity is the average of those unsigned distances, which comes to 1.47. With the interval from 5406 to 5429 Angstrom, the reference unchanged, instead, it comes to 0.89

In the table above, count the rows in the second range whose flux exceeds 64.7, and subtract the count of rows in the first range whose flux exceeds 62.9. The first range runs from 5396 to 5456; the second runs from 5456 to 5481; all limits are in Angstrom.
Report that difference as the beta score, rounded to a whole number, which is -8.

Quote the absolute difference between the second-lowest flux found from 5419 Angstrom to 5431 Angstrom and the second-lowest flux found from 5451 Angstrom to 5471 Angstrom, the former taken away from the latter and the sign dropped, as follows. 2.6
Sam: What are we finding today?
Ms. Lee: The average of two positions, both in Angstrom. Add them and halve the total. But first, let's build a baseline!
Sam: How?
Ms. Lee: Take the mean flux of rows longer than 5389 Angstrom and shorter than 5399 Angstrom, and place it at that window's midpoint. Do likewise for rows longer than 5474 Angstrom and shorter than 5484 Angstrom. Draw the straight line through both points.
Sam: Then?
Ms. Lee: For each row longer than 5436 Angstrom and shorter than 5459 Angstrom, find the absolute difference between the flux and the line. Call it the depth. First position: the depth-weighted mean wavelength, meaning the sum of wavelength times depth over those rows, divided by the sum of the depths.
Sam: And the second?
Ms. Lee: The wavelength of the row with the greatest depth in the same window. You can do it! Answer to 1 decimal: 5443.5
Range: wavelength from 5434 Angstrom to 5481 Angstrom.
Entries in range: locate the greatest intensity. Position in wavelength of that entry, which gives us 5470.05 Angstrom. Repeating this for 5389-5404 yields 5402.46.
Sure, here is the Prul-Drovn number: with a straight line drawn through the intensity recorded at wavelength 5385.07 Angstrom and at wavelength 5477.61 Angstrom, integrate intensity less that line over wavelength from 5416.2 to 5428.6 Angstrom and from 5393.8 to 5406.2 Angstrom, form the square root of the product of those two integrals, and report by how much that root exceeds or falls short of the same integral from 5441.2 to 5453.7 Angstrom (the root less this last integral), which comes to 10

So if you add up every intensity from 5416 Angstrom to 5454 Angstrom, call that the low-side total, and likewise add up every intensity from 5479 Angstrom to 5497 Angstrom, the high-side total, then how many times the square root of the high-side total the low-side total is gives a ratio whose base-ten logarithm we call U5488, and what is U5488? 1.65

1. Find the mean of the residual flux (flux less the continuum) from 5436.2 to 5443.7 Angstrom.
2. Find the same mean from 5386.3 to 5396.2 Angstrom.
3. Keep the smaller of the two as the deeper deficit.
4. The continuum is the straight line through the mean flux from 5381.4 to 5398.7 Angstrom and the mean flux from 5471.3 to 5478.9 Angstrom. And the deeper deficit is -0.2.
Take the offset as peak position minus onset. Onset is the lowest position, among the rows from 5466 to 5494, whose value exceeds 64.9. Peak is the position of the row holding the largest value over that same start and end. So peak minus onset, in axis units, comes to 2.5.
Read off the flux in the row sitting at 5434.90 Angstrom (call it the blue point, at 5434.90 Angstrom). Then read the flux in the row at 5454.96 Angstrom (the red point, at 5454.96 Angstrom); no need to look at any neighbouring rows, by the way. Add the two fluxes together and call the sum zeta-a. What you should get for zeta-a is 125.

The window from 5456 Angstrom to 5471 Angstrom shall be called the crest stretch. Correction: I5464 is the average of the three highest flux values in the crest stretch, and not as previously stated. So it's 65.5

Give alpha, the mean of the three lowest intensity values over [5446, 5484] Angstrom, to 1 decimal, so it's 62.3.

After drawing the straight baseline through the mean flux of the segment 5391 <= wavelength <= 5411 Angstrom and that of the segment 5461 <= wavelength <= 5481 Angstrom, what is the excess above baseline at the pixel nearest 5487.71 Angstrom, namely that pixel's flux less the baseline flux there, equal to -1.1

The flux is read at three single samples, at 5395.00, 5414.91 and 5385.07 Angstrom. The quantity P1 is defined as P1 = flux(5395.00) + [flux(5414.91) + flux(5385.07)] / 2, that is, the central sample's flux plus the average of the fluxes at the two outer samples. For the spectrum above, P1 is 127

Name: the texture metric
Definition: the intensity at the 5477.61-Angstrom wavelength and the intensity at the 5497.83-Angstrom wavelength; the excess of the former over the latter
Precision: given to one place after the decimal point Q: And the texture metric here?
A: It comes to -2.4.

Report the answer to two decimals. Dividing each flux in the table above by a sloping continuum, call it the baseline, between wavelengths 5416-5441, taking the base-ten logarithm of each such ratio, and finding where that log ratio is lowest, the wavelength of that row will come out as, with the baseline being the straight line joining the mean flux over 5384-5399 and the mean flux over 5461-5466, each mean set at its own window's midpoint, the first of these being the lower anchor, 5424.89 Angstrom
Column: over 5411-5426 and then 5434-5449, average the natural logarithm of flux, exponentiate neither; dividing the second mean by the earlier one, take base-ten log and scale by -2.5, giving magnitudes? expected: -0.013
